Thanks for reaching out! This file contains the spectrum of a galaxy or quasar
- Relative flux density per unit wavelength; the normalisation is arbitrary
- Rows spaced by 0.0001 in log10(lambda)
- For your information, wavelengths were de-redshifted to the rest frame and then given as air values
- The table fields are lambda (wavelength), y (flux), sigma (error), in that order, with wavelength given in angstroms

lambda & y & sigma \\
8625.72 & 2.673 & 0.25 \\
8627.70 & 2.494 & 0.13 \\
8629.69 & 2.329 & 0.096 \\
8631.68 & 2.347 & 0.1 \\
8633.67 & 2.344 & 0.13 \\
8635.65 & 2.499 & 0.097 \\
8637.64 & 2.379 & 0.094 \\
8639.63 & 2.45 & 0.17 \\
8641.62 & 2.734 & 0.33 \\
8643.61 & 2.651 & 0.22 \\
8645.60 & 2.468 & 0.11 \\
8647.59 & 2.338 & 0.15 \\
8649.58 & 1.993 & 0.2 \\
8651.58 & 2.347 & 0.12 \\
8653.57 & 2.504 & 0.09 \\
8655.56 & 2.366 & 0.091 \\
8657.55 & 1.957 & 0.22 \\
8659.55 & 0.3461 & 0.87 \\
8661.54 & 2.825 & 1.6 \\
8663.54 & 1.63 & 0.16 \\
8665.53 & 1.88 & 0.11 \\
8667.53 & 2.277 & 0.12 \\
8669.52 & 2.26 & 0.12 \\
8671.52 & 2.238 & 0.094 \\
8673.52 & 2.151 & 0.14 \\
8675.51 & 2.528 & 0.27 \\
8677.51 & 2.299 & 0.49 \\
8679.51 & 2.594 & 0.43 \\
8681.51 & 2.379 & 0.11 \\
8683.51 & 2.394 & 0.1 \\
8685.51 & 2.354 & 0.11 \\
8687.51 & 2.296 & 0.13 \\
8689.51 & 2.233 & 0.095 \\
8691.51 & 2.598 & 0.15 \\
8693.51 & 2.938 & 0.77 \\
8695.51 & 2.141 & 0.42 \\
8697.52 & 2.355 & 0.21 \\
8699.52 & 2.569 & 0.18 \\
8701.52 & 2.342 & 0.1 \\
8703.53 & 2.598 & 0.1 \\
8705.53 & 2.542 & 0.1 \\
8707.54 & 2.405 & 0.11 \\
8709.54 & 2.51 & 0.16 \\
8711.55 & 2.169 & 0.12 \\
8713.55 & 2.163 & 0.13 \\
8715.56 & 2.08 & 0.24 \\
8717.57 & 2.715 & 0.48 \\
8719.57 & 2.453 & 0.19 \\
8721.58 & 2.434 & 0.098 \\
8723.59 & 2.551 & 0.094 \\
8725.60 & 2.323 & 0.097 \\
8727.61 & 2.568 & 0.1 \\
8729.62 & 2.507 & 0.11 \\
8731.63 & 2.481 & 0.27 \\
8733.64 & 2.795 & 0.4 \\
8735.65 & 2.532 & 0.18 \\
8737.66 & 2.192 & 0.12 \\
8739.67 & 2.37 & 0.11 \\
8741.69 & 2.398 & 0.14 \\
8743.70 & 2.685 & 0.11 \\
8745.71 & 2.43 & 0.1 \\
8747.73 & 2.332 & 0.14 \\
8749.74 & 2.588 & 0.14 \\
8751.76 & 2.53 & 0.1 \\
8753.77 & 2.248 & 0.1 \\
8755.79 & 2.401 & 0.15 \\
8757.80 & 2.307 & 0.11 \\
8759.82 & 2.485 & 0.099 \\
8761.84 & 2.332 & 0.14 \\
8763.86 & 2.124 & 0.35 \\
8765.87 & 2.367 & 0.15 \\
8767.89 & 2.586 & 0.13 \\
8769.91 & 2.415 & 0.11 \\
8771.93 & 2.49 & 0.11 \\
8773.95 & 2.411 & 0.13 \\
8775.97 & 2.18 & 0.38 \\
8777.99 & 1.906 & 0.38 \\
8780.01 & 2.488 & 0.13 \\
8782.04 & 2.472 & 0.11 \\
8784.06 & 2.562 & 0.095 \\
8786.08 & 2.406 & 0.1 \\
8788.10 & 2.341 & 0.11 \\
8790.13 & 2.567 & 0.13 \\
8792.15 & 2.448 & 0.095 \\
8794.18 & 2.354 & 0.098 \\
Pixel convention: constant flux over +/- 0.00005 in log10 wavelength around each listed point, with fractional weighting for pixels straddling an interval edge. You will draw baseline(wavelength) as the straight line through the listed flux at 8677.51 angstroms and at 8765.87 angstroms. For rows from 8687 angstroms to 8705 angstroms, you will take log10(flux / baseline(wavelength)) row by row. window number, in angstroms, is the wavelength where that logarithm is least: 8695.51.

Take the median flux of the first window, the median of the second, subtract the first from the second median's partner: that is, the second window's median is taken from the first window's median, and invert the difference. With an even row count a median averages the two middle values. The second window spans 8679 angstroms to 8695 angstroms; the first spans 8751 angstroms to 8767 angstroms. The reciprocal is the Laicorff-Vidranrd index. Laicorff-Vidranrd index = -27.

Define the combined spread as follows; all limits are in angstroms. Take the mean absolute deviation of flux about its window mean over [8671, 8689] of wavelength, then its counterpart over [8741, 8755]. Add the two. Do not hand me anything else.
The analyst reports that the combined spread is 0.224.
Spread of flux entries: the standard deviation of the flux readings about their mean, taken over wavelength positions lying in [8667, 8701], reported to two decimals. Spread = 0.20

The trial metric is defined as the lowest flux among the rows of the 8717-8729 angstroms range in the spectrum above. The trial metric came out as 2.323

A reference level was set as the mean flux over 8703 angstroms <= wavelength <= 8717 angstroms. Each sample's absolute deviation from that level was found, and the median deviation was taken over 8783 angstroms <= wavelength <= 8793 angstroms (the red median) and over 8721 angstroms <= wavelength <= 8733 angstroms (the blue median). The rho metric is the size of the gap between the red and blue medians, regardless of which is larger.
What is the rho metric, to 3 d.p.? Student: 0.046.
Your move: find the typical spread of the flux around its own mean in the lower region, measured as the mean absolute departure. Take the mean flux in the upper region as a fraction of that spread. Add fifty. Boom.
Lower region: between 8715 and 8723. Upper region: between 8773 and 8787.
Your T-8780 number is 64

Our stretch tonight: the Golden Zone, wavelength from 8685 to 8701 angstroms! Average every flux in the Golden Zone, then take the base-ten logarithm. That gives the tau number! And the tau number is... 0.3866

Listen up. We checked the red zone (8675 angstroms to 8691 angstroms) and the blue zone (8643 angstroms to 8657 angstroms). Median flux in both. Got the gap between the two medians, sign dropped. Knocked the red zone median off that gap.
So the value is -2.37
